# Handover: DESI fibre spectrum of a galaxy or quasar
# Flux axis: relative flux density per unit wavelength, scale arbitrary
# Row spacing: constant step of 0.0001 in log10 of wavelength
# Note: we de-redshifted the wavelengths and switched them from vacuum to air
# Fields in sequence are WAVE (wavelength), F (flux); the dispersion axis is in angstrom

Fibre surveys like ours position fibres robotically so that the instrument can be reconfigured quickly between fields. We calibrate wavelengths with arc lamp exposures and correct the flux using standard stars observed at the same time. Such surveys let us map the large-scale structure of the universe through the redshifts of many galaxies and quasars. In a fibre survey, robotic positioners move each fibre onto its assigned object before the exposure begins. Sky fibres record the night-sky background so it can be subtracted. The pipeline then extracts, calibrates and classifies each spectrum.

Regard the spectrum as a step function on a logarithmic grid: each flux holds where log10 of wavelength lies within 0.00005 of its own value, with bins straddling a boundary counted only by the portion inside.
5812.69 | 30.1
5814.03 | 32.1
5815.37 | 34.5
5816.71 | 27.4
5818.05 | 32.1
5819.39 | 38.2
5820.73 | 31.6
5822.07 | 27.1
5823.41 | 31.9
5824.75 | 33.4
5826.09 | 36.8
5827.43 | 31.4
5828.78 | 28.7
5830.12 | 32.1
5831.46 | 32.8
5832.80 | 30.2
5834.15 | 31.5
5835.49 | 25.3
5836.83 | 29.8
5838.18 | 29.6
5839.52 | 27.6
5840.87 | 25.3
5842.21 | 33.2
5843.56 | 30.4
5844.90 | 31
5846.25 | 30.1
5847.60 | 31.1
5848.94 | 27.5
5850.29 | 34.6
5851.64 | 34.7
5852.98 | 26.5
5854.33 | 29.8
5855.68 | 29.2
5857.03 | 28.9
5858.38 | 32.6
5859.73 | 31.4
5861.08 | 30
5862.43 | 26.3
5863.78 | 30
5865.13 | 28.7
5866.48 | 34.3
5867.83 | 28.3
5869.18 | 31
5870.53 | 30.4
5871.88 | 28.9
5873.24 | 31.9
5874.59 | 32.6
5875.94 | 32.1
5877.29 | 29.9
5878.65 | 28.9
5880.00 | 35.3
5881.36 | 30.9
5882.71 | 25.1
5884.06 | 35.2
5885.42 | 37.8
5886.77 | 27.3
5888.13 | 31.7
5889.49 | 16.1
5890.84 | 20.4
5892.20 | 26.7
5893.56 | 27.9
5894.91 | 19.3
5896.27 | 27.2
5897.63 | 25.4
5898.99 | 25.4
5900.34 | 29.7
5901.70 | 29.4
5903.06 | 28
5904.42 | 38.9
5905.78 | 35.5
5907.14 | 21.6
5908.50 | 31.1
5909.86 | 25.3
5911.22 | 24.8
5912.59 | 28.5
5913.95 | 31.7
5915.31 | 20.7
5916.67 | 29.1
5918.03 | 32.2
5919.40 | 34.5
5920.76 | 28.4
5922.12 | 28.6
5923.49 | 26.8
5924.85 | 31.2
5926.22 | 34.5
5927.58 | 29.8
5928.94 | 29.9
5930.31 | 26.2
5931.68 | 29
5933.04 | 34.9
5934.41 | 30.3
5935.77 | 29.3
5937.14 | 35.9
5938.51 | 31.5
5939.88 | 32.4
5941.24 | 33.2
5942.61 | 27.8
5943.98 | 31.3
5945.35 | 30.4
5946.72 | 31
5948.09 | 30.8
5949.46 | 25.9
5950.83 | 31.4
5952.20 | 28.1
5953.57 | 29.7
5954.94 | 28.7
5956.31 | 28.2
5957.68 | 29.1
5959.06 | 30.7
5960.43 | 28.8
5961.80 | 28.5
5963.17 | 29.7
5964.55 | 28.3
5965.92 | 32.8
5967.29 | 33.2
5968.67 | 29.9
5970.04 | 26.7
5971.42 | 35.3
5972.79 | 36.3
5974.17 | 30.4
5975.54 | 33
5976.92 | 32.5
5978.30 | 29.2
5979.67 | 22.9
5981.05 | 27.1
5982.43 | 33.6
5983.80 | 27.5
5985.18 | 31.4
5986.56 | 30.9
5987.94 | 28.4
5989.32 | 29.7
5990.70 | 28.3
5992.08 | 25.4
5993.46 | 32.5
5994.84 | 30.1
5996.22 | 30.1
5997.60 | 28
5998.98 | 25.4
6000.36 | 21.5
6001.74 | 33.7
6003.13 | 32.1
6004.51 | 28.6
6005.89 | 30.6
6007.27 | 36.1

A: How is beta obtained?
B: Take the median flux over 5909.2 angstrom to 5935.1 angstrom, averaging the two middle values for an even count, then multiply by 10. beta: 291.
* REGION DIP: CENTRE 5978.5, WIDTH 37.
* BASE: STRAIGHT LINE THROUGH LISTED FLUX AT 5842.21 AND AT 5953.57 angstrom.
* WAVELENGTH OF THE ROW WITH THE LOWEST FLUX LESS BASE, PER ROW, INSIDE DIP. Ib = 5979.67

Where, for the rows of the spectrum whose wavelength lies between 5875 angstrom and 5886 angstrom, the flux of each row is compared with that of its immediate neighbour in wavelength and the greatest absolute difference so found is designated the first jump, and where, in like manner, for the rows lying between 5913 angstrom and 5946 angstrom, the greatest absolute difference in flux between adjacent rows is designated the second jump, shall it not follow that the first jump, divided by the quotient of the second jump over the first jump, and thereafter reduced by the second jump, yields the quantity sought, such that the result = -2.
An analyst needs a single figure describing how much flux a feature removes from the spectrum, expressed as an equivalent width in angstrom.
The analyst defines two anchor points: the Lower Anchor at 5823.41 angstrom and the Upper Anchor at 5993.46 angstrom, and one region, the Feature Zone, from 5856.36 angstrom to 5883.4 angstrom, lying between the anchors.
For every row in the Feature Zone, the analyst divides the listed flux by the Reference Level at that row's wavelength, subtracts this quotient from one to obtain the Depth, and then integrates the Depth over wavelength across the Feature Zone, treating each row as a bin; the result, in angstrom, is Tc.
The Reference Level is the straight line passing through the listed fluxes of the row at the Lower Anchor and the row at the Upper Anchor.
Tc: 1.4 angstrom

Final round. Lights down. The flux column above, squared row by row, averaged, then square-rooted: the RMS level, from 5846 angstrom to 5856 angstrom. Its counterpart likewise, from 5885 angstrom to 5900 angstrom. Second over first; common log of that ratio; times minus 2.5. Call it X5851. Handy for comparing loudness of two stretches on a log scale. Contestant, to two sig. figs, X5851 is 0.15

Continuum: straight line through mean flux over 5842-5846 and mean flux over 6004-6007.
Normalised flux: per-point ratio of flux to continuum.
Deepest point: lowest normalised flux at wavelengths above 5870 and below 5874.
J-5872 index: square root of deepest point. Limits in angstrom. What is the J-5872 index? 0.96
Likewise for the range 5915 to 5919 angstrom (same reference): 0.82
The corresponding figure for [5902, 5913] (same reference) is 0.84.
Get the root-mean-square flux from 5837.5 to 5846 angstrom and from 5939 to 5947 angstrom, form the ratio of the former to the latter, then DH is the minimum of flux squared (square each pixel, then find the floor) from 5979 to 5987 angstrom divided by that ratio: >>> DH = 550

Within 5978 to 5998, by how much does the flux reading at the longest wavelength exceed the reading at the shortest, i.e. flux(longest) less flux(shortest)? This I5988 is -1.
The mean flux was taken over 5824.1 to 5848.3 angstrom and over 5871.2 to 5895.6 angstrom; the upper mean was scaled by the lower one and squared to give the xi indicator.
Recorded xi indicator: 0.89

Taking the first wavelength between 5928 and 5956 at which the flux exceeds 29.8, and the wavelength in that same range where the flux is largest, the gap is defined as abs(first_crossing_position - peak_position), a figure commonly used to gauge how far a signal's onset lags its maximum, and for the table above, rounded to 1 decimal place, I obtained 8.2 angstrom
